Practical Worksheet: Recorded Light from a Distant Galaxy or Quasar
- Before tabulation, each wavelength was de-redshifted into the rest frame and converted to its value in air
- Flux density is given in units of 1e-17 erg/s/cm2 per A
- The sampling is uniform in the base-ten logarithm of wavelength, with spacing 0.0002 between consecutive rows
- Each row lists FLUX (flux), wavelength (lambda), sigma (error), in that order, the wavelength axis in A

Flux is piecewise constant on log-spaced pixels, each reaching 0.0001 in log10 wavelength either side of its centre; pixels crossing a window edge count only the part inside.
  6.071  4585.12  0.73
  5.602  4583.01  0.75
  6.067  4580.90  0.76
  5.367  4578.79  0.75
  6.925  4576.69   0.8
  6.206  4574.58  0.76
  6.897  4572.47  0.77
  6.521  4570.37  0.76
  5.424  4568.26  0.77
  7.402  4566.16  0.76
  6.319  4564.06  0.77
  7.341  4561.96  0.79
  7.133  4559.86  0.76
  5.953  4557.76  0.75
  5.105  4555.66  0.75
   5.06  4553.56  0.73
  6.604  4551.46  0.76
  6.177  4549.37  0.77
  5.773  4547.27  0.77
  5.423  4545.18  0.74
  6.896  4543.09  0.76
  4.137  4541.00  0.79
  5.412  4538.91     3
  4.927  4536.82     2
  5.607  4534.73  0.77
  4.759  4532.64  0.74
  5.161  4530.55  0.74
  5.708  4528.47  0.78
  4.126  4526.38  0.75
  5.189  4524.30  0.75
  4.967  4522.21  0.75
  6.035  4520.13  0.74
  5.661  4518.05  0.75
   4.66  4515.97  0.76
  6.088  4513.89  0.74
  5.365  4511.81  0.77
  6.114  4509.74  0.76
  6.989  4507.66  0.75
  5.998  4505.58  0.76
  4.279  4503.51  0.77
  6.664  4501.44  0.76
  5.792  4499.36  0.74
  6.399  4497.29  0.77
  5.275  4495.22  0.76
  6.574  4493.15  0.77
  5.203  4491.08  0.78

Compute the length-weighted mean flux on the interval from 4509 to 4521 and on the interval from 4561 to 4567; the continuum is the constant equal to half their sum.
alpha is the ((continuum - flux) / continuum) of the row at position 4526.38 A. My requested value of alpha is 0.35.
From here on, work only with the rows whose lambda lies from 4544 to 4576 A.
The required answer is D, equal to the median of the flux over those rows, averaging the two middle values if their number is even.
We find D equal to 6.2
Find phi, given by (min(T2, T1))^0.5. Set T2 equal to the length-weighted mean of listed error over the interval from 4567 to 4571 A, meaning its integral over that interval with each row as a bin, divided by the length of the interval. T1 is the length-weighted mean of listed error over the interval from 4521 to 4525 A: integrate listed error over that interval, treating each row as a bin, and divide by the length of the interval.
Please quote 0.8652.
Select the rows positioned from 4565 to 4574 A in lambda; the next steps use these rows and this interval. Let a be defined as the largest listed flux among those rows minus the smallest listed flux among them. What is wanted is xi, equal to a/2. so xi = 0.99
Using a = 2.0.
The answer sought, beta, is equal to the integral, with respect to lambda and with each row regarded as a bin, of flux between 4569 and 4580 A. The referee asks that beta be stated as 70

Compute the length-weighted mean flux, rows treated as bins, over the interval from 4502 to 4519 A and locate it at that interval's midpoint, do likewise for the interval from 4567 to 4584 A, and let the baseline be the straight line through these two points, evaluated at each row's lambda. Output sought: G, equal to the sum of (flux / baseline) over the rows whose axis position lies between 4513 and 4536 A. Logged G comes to 10.0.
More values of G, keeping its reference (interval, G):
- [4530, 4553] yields 10.3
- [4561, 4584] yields 11.4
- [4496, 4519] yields 11.3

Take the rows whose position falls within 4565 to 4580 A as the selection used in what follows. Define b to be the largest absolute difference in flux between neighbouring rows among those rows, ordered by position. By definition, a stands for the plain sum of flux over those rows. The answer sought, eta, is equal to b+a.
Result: 47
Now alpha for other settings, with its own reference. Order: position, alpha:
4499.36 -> 0.08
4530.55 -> 0.18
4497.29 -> -0.01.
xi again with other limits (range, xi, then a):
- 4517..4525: 0.53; 1.1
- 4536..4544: 1.38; 2.8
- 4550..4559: 0.77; 1.5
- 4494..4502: 0.69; 1.4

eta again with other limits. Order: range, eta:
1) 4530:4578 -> 140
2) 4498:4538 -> 106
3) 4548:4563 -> 45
